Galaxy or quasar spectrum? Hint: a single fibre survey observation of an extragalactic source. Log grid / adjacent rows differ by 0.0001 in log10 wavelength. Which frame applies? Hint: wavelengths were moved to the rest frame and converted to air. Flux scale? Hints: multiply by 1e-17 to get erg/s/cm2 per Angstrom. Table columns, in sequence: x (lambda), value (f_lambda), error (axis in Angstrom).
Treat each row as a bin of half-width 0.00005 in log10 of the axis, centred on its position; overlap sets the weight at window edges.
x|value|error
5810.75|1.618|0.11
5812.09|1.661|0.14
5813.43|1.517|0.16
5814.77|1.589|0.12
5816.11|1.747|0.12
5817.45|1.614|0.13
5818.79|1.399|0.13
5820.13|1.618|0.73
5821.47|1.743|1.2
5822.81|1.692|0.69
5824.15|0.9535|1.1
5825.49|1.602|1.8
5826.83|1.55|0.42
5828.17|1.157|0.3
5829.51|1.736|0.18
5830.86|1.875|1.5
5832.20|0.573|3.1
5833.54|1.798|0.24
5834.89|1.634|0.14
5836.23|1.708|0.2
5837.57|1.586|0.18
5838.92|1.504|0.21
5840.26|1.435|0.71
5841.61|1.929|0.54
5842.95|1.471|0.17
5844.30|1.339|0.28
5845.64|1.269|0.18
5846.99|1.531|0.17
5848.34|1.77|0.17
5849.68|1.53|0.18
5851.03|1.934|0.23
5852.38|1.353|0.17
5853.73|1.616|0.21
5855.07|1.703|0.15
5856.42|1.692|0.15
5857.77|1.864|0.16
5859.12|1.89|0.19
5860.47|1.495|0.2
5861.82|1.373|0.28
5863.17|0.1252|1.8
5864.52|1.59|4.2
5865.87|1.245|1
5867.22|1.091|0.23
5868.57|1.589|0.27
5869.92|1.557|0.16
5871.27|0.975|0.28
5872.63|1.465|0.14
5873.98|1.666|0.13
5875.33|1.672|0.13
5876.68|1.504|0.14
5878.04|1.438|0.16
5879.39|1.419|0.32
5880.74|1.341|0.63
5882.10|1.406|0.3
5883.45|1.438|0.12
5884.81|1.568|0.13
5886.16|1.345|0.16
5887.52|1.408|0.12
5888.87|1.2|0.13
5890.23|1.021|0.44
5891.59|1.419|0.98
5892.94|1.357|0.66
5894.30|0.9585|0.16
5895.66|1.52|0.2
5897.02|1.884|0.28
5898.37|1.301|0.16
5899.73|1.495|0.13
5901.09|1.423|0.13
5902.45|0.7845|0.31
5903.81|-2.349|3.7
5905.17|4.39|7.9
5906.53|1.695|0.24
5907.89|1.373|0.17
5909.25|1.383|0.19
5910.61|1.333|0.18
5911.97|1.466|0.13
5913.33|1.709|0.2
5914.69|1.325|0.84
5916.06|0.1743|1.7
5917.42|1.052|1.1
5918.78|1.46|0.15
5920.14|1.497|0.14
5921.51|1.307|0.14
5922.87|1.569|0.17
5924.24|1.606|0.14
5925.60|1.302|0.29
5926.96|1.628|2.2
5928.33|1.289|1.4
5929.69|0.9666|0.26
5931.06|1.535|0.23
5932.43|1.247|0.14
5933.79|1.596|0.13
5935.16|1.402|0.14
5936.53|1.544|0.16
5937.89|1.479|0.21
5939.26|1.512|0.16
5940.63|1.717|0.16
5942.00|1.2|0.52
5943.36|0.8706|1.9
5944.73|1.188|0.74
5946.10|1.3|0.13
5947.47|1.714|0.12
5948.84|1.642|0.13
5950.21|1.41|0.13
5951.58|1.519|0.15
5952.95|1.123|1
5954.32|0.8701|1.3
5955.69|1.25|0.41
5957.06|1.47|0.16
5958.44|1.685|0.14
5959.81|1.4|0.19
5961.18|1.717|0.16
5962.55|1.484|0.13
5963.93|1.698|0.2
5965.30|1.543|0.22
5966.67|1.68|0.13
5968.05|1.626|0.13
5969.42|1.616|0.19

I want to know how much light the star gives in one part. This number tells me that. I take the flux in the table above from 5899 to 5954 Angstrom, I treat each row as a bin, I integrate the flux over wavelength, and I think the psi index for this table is 74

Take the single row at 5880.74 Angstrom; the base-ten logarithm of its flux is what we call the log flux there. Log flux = 0.13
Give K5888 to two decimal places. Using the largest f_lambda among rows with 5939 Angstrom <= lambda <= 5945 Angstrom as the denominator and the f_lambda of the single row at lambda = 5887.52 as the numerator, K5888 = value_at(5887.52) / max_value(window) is 0.82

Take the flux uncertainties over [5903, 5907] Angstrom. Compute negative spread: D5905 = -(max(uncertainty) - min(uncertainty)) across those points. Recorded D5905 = -7.7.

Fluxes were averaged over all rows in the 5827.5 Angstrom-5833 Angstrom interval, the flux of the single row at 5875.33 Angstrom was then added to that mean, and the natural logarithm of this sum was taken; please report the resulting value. 1.10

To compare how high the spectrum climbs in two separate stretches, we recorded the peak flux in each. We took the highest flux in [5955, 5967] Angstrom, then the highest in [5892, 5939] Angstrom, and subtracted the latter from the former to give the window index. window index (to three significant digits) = -2.67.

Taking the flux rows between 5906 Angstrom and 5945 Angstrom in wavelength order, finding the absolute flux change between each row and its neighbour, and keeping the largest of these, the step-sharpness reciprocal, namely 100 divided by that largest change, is 87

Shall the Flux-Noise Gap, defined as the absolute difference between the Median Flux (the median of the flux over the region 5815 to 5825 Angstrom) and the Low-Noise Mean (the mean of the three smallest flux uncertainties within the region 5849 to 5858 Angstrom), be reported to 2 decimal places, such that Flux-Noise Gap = 1.46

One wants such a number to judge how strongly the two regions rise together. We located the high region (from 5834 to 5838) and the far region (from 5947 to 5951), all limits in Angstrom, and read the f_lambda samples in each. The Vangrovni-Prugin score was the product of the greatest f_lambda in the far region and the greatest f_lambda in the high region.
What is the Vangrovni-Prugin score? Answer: 2.9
